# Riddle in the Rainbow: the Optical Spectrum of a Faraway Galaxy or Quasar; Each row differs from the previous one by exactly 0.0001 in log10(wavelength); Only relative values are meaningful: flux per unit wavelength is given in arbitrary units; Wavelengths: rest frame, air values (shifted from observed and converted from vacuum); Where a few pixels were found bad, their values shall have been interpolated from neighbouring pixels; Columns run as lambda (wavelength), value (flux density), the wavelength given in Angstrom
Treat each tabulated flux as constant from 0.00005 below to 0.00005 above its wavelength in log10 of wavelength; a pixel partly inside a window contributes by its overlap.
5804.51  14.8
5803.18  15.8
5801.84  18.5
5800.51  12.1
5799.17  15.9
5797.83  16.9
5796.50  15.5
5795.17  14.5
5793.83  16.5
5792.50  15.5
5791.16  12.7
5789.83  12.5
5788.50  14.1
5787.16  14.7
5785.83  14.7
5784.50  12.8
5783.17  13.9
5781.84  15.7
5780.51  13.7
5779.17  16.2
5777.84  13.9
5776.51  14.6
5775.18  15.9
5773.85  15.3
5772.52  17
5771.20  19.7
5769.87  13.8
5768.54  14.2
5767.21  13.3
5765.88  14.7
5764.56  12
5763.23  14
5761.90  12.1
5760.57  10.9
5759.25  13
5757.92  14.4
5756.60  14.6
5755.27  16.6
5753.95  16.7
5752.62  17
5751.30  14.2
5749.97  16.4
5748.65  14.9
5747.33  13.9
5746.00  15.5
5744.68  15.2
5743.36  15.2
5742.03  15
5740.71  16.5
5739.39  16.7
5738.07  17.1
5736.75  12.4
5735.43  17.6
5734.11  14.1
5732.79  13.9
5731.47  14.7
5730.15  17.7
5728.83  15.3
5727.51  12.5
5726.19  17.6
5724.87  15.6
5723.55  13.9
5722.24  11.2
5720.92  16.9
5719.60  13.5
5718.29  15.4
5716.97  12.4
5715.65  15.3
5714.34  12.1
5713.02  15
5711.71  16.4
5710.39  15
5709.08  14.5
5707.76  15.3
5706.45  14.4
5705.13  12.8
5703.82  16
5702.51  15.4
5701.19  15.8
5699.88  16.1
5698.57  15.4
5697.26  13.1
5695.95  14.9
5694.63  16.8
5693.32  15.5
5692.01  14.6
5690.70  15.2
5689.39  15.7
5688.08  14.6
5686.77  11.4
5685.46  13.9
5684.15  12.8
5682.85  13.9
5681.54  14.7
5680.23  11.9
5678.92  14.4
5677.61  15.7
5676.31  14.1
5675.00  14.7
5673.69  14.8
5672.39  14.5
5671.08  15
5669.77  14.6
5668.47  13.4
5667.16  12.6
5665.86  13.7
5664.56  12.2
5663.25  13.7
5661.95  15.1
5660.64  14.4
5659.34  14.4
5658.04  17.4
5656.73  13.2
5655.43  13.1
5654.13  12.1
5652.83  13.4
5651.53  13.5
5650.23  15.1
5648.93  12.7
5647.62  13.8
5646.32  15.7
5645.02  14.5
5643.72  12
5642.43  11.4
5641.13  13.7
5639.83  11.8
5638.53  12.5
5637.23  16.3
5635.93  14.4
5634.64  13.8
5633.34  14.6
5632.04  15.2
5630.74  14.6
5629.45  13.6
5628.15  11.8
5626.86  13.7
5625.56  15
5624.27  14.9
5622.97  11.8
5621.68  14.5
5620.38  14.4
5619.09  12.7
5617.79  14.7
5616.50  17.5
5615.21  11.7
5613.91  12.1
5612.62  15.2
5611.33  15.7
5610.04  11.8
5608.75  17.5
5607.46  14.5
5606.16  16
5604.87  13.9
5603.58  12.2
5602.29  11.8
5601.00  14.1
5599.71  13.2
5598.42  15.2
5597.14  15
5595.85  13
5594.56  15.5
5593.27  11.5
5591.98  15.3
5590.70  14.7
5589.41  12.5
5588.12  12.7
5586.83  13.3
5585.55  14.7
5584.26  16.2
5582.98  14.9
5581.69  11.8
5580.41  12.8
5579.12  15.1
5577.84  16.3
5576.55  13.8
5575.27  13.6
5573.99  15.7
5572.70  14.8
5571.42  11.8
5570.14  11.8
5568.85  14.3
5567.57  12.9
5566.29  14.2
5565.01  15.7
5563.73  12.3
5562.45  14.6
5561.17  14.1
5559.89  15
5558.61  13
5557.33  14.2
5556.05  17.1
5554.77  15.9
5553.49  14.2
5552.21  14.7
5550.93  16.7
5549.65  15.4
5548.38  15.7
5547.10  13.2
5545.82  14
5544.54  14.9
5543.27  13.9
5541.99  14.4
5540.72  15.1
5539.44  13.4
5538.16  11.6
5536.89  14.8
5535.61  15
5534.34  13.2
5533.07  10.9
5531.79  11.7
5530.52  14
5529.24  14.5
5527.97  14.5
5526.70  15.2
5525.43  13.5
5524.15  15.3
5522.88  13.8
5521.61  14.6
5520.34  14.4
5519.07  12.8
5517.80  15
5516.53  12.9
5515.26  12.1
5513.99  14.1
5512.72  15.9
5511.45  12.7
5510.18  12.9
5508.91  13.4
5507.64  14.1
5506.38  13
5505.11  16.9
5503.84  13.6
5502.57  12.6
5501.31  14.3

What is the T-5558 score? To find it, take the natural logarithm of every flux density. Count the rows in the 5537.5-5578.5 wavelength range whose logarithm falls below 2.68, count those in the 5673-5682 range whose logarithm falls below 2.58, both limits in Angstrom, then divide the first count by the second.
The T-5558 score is 18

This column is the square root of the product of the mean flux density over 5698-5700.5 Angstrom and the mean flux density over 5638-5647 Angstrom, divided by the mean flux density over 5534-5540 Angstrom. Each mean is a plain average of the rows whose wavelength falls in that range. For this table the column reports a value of 1.06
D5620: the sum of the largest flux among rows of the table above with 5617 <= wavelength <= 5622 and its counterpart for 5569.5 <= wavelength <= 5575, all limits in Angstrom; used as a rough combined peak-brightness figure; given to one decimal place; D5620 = 30.4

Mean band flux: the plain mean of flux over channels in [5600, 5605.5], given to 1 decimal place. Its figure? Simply 13.0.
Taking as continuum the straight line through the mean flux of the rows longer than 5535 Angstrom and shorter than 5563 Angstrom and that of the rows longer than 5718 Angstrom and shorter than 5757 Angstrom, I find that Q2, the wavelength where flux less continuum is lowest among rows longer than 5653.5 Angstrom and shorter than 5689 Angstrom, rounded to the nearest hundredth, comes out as 5686.77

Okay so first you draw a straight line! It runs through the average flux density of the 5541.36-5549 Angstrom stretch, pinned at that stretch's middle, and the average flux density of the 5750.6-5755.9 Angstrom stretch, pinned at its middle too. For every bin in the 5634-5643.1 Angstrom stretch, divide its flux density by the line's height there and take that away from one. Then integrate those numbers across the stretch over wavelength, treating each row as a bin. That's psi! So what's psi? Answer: 1.04 Angstrom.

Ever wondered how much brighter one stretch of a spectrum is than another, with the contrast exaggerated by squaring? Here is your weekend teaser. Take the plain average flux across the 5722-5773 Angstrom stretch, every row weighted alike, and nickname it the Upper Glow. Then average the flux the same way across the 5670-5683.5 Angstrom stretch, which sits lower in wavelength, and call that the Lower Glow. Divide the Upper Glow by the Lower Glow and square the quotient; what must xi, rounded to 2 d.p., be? 1.08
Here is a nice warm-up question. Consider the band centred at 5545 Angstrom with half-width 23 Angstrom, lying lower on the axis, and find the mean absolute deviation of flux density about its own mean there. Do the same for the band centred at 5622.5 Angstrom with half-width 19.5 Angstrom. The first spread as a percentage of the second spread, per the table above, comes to 76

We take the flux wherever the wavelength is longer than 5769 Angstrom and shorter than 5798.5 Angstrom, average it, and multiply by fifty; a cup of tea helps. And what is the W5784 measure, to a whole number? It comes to 750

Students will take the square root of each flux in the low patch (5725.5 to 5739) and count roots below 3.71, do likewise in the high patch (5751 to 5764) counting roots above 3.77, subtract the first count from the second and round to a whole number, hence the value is 3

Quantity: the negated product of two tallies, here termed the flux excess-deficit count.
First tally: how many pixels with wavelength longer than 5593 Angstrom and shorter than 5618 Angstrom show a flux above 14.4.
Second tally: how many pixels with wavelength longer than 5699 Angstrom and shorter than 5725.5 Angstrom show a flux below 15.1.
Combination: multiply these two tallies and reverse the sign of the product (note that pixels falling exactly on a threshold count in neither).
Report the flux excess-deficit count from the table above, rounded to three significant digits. -100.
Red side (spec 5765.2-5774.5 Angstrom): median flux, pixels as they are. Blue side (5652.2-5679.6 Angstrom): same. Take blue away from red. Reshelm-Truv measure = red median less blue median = 0.30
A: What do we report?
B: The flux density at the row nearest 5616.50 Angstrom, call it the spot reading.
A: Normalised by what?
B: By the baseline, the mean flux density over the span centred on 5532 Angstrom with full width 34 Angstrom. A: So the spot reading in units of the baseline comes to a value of 1.26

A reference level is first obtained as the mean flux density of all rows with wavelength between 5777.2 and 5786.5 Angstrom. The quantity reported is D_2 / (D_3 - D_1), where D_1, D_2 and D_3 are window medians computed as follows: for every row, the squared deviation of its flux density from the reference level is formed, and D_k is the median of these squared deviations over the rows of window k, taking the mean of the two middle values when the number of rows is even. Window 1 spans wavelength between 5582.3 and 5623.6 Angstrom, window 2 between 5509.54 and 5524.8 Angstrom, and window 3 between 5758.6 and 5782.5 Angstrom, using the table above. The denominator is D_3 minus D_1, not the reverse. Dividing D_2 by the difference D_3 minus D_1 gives -13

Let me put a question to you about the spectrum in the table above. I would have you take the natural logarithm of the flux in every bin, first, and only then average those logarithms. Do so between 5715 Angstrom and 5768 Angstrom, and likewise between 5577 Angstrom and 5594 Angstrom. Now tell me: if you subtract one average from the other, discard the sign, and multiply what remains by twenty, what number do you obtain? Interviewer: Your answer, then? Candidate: 1.0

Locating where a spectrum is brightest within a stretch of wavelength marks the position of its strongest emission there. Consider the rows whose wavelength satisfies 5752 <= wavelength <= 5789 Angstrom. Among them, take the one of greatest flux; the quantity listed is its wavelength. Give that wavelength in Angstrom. 5771.20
